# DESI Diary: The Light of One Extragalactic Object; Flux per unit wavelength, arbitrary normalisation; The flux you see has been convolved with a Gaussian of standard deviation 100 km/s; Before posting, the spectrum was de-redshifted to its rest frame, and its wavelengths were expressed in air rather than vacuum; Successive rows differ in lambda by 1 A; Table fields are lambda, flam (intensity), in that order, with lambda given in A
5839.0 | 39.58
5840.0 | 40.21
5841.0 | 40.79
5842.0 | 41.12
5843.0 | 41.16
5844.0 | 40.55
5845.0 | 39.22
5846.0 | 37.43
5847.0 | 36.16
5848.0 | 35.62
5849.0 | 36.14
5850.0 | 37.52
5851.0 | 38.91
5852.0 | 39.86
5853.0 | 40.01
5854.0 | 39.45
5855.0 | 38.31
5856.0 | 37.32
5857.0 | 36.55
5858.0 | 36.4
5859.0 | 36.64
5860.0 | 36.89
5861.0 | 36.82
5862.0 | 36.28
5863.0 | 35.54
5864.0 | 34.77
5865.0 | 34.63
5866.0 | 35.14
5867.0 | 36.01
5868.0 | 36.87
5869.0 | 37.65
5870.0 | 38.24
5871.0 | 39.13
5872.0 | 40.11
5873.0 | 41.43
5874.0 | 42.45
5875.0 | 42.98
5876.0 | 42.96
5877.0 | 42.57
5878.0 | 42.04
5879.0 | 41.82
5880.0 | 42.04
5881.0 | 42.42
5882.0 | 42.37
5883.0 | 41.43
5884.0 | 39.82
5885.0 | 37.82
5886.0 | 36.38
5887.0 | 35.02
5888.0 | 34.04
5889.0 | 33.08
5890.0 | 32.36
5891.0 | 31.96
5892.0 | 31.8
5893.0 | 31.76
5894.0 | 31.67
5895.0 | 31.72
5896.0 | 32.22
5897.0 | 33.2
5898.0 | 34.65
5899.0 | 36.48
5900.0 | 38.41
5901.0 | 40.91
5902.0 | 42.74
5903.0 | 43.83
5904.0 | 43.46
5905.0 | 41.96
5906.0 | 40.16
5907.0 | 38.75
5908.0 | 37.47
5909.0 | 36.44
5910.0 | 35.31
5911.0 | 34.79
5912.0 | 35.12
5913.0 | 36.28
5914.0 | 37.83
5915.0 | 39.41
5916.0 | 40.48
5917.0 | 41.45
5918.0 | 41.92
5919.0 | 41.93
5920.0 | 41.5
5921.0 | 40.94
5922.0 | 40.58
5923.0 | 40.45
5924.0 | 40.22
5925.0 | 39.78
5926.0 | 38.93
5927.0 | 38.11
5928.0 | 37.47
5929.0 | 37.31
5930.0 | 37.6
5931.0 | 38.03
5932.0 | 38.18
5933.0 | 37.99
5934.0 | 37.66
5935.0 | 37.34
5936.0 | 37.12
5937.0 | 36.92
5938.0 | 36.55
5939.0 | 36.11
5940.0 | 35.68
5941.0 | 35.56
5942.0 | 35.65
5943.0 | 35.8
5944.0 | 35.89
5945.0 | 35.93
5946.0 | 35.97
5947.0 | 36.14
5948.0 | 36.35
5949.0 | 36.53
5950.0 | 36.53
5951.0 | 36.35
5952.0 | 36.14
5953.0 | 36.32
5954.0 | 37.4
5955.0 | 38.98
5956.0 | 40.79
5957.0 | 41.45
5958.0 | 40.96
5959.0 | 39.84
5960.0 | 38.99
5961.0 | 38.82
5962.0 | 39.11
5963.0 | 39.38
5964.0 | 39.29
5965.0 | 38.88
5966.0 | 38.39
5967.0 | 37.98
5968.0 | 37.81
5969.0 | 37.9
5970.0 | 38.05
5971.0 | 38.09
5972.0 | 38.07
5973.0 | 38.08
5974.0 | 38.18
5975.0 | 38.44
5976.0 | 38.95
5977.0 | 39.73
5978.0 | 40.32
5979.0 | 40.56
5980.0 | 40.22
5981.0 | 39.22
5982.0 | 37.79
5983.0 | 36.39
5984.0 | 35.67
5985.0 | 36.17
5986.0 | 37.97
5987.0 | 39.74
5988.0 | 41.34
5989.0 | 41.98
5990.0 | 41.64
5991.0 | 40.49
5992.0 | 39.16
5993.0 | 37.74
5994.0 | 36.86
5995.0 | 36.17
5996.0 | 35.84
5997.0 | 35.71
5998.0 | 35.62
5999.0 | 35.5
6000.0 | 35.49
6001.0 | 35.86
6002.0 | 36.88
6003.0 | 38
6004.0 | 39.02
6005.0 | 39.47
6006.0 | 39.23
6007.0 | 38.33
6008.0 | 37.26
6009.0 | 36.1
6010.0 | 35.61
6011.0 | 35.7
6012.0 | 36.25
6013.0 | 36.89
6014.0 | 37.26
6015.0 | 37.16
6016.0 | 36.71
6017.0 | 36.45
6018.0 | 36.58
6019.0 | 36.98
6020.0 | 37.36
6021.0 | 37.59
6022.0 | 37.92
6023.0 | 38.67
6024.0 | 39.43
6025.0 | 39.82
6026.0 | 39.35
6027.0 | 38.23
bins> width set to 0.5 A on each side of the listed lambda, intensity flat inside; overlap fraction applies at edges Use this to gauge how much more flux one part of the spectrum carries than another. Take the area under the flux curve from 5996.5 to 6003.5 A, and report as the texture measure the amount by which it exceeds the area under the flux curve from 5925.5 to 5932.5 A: -13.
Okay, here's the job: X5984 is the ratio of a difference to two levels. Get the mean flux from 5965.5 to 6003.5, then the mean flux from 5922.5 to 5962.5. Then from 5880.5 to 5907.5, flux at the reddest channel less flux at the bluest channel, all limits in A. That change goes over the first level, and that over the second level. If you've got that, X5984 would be -0.003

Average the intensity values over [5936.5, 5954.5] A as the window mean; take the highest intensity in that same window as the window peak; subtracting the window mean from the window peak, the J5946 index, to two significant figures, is 1.2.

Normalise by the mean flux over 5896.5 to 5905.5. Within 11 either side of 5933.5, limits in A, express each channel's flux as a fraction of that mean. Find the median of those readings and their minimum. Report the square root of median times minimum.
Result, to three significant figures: 0.923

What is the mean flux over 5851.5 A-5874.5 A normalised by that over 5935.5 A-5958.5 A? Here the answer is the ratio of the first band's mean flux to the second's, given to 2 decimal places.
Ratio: 1.02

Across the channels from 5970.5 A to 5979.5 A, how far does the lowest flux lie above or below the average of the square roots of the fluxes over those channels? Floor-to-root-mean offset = 31.8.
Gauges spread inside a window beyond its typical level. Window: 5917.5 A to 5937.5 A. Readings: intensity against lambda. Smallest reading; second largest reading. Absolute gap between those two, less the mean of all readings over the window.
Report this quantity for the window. -34.0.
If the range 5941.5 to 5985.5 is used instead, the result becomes -32.7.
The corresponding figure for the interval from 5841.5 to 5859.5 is -32.7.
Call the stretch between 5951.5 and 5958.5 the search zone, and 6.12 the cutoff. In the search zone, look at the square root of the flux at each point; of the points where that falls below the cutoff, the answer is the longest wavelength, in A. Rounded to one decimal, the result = 5954.0 A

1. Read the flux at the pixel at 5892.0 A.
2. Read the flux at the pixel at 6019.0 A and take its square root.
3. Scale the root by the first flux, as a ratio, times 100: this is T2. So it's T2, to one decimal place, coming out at 19.1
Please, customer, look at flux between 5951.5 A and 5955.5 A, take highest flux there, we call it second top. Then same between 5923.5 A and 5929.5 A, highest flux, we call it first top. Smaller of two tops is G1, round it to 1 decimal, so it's 39.0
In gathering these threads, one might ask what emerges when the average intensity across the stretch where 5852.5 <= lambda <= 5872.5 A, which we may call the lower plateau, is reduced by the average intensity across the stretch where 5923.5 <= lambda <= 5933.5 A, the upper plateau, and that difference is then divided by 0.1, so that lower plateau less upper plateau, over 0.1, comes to -12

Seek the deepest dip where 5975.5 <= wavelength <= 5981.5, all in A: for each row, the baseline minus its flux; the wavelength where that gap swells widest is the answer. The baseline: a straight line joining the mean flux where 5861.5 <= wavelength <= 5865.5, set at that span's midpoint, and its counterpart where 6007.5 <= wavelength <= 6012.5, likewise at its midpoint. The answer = 5976.0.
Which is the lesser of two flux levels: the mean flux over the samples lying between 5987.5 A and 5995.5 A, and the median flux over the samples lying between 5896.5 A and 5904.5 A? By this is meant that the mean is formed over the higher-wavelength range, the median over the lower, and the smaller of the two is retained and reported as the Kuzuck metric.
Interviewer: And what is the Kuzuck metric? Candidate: 39.4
